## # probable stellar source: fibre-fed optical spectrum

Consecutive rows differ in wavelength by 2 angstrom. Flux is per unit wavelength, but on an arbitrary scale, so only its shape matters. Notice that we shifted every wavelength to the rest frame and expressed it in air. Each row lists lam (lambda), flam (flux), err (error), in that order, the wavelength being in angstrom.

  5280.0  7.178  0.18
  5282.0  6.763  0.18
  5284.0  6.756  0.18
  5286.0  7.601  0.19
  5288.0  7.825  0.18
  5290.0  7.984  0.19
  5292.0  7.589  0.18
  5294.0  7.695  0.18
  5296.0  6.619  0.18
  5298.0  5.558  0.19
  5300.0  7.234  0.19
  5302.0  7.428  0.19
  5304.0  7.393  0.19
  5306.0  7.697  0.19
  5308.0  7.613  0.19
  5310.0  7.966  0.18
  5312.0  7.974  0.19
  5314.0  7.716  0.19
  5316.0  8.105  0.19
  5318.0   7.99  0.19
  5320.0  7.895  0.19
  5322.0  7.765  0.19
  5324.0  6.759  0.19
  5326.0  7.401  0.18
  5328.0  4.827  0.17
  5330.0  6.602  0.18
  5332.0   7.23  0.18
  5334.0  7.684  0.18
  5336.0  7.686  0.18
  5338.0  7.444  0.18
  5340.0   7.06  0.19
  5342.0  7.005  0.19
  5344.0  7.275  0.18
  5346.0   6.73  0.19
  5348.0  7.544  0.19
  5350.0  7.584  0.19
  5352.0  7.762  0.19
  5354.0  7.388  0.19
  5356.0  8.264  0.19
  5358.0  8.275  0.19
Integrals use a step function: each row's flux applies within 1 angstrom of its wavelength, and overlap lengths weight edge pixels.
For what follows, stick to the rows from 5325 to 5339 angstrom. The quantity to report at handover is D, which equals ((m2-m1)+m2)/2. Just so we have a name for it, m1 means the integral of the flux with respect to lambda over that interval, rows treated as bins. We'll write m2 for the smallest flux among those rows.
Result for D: -44.0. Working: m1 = 98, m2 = 4.827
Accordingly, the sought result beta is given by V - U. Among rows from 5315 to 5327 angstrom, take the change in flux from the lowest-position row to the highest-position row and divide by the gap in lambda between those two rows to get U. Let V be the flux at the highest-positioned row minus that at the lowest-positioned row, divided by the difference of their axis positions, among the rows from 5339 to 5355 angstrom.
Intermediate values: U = -0.07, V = 0.02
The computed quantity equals 0.09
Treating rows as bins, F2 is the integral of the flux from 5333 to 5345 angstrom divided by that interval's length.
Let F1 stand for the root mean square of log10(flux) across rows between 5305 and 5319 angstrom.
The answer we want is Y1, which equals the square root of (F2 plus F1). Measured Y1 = 2.87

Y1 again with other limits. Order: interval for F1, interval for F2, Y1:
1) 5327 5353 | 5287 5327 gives 2.89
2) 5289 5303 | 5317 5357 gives 2.85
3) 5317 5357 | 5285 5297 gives 2.90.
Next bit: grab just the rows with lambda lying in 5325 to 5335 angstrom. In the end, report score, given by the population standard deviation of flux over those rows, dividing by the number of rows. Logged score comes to 1.02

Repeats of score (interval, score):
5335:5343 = 0.28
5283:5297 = 0.49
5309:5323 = 0.13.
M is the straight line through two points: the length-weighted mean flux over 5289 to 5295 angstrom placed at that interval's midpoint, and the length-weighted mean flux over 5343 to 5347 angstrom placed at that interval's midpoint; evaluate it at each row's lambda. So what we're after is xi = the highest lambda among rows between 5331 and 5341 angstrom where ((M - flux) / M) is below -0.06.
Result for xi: 5336.0 angstrom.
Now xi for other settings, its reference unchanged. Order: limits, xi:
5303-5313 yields 5312.0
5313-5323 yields 5320.0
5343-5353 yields 5352.0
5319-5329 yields 5320.0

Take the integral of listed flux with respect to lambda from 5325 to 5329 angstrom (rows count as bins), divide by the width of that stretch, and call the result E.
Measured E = 6.11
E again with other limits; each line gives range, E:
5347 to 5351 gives 7.56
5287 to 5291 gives 7.90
